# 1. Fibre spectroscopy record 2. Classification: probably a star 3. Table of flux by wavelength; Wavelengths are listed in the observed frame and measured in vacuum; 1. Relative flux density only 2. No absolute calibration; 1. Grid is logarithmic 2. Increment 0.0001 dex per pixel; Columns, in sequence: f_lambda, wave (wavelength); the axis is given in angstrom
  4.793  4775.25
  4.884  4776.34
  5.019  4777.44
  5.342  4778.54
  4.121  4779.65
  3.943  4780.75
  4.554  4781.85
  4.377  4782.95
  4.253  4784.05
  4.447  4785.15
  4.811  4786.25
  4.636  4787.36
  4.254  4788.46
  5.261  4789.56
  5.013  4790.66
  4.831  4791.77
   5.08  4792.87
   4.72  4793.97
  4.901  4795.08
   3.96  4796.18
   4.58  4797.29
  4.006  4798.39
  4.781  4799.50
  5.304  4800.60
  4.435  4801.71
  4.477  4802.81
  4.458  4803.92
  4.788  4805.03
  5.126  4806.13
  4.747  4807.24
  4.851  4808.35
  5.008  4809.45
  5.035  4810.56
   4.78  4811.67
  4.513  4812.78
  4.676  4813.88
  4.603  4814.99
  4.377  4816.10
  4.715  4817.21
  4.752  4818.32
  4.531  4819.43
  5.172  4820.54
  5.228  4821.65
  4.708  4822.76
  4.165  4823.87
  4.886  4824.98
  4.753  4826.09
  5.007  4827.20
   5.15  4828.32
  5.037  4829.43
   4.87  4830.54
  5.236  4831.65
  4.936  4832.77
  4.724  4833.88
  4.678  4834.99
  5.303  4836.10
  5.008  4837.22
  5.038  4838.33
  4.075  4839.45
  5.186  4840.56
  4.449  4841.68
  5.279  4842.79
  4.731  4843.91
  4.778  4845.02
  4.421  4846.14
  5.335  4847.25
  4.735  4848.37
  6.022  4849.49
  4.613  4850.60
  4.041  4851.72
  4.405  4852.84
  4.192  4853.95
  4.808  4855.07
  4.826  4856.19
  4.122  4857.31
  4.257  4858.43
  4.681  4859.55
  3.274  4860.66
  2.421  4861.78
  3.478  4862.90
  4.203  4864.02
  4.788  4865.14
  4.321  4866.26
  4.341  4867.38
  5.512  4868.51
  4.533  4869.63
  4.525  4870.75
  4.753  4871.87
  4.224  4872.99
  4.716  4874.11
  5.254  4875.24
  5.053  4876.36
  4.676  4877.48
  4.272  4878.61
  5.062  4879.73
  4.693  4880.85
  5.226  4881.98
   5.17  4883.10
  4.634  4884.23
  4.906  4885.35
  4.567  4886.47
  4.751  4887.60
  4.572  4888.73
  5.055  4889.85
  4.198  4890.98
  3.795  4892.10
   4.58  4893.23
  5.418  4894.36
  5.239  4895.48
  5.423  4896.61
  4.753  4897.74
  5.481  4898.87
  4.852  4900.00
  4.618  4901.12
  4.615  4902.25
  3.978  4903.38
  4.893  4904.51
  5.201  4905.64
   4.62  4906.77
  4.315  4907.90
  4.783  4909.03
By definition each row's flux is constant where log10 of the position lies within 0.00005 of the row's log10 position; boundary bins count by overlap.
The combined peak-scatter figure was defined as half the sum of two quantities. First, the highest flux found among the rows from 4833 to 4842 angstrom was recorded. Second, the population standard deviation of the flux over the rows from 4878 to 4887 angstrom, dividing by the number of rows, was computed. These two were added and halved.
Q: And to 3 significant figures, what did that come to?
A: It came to 2.81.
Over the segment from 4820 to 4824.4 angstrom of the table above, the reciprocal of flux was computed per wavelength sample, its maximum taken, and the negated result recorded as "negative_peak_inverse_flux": -0.240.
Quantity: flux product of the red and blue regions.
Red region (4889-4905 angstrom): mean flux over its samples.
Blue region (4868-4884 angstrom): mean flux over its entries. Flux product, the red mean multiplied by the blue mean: 23.1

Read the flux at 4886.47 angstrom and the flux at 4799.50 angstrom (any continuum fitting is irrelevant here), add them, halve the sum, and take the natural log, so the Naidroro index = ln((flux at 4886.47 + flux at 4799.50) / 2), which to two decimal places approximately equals 1.54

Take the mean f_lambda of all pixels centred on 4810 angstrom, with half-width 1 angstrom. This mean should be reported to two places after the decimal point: 5.02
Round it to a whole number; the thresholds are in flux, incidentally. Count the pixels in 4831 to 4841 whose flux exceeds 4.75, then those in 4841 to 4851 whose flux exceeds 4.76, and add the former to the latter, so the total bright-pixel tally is 10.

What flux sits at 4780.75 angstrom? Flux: 3.943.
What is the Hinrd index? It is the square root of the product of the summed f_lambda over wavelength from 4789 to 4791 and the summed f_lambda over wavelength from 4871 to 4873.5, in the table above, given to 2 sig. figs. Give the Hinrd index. 9.6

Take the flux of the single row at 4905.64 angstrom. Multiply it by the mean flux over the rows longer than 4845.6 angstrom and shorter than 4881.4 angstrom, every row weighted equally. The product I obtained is 23.5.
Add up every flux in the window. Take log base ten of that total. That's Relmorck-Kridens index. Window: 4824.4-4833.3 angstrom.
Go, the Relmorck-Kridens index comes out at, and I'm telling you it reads 1.6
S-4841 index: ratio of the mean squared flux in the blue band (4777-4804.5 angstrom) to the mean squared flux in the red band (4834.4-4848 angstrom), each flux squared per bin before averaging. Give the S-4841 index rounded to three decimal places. 0.907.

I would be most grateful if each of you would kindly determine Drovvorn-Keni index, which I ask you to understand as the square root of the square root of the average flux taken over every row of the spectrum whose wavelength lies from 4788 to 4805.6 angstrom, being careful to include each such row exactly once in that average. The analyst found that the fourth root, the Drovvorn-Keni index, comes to 1.47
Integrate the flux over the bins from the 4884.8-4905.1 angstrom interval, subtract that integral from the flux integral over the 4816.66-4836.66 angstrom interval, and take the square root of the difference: 1.0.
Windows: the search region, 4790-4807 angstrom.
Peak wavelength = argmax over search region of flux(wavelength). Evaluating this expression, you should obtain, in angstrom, 4800.60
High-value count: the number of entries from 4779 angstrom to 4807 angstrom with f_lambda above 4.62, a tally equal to 12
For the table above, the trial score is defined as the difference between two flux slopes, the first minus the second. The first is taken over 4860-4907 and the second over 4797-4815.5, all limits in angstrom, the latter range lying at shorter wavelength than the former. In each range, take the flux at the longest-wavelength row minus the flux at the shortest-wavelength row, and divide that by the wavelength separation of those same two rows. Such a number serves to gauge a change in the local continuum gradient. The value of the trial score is 0.03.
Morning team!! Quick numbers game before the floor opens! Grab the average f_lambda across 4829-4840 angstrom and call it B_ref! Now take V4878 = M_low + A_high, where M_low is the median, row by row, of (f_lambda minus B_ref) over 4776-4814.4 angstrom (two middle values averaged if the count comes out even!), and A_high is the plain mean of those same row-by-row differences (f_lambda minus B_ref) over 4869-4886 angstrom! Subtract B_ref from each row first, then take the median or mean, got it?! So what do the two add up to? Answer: -0.25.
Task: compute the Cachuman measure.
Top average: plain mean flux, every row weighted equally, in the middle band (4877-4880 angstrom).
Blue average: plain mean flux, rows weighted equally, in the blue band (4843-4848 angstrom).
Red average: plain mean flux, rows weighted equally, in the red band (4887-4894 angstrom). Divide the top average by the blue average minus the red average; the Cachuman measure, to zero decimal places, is 14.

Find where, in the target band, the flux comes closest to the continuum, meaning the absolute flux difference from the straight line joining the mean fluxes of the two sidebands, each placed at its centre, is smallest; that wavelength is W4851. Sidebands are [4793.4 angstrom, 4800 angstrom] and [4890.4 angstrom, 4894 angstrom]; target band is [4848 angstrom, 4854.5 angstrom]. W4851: 4852.84 angstrom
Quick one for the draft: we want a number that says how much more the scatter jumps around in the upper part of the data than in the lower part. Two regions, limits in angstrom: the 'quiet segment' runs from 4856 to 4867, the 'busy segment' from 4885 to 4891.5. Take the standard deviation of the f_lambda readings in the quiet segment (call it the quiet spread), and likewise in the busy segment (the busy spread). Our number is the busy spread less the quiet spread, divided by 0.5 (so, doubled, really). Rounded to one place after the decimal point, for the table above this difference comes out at -0.9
